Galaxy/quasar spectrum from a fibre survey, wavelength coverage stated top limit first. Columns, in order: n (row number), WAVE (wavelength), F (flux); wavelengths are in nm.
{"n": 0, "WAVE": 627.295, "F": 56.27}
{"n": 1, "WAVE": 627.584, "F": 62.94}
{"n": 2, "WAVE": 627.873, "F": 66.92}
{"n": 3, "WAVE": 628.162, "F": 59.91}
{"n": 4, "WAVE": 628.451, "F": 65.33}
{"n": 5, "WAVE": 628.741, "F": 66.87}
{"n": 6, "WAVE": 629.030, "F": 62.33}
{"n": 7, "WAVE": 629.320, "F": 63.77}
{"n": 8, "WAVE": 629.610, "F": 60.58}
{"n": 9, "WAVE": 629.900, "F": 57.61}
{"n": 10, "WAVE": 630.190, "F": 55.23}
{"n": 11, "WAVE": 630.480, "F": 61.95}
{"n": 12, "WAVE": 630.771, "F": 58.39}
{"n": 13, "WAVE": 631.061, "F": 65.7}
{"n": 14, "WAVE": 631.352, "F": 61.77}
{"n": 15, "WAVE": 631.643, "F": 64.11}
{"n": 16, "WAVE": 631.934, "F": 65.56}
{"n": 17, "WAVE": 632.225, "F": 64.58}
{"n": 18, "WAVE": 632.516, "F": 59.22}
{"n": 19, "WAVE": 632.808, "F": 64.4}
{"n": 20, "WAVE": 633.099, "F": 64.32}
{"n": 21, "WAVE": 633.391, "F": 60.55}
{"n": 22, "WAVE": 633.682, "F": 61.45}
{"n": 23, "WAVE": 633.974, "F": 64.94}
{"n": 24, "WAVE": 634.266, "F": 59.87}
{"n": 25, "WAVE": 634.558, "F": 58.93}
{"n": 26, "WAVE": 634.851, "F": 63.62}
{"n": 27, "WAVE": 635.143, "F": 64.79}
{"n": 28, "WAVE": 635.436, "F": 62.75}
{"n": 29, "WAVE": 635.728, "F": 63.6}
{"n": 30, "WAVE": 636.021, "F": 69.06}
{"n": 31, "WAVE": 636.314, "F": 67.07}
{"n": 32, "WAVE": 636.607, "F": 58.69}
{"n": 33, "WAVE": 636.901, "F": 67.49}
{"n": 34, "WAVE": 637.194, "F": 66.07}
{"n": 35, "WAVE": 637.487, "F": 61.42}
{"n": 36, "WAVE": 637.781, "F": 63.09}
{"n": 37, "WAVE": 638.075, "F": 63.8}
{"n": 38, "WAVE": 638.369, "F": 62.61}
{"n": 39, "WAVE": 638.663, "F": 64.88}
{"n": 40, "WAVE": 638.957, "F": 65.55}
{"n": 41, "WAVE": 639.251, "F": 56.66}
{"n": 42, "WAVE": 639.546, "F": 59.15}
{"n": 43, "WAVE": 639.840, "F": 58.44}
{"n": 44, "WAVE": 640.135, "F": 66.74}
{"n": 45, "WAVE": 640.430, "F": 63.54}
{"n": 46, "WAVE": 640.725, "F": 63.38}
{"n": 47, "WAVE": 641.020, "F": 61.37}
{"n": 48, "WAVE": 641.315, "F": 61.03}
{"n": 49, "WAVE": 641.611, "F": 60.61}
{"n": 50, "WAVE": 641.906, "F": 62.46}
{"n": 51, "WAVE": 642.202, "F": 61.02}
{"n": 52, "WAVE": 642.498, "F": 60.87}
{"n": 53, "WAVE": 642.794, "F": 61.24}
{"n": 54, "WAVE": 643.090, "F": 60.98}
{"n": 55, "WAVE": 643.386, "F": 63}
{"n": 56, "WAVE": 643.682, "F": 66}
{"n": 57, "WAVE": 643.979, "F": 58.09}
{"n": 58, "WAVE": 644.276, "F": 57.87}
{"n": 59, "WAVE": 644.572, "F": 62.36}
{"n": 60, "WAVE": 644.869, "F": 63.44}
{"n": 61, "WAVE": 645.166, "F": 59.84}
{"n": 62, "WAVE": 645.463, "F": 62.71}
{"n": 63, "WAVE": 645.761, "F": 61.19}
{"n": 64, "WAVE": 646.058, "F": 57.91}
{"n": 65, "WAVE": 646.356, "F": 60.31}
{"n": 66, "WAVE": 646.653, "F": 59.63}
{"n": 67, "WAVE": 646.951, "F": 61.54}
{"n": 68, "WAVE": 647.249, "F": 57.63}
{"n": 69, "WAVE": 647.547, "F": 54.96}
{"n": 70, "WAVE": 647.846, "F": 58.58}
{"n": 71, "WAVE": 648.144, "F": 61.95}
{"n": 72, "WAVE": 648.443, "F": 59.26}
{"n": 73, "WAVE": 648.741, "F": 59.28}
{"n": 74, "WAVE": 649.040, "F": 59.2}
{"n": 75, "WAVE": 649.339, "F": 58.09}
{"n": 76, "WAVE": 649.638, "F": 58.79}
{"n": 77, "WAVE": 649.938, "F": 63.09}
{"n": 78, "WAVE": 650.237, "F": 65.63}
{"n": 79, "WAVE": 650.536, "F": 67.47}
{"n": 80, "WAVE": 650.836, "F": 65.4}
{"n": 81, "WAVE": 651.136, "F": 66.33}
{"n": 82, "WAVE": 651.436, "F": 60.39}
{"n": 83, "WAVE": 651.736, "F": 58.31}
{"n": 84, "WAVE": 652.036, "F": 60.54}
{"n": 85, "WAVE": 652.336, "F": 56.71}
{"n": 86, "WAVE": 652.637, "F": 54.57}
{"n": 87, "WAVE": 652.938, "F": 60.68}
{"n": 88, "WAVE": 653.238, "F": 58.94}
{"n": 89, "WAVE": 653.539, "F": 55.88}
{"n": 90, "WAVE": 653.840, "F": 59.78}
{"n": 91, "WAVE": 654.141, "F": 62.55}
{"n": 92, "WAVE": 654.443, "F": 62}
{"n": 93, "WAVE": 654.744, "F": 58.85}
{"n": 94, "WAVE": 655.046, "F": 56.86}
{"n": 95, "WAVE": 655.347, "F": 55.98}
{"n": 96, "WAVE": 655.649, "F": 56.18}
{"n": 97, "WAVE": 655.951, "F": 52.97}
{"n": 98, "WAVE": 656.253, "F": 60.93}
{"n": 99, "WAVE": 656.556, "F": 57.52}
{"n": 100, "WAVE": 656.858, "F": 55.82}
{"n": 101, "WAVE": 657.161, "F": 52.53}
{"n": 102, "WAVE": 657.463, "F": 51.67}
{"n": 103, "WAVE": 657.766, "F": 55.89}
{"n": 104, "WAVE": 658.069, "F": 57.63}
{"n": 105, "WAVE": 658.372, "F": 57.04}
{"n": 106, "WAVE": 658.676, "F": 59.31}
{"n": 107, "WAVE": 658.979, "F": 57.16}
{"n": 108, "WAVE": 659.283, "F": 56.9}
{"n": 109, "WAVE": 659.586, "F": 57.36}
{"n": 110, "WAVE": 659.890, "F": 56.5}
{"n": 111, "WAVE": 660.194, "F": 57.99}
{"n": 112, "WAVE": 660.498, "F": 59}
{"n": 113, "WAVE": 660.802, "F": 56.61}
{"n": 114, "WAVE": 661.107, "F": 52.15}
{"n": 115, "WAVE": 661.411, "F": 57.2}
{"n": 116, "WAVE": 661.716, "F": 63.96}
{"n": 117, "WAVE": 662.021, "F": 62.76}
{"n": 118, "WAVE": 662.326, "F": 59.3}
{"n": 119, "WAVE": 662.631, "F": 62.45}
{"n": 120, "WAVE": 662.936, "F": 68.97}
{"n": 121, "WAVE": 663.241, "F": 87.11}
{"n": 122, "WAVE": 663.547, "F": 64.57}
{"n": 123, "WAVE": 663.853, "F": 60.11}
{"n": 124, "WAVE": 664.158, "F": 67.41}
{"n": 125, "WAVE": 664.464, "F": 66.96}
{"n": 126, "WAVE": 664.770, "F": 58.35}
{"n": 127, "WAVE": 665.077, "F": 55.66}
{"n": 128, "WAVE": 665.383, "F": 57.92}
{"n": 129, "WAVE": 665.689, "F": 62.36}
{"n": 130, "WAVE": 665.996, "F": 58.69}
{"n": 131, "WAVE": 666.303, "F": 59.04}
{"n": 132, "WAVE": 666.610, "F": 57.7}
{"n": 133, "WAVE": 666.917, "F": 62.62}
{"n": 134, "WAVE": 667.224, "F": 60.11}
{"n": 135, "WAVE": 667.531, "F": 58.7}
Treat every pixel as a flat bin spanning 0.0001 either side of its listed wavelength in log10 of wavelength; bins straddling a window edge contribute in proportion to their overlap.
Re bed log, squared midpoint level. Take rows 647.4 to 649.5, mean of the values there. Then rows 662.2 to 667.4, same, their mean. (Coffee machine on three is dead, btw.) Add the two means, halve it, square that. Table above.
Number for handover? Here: 3700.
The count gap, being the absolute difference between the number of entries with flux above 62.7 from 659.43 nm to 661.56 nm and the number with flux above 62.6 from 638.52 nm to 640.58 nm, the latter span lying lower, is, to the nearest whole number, 4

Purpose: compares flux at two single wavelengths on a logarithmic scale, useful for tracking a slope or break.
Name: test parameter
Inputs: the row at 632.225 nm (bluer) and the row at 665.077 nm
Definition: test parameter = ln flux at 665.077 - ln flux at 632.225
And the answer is -0.149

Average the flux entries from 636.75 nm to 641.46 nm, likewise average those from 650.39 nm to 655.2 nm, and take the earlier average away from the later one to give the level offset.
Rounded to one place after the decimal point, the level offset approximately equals -2.5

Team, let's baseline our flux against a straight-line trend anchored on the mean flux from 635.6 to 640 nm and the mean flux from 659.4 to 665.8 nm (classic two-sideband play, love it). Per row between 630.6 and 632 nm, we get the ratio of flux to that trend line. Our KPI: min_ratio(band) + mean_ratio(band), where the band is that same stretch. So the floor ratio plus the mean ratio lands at 1.91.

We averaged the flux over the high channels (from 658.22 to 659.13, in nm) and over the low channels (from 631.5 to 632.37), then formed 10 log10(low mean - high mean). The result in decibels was 8.4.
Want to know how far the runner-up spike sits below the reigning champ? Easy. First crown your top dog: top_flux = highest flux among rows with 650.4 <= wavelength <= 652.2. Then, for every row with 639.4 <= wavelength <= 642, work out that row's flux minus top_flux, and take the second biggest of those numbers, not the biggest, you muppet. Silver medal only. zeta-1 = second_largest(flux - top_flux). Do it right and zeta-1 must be -4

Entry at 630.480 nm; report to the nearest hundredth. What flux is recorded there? 61.95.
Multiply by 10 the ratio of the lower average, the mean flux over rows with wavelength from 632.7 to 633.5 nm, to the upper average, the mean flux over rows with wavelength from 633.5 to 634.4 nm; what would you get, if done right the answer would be 10.2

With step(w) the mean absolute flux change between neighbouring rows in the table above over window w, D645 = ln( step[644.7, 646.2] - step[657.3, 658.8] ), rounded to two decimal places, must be -0.49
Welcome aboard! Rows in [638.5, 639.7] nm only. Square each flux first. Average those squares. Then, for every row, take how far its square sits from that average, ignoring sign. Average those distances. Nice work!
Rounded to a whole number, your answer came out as 449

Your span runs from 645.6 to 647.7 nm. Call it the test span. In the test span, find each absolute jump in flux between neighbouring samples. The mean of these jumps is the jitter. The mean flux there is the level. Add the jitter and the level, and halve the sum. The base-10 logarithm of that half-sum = 1.49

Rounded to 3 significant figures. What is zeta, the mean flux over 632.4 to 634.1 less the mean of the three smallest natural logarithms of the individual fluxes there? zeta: 58.4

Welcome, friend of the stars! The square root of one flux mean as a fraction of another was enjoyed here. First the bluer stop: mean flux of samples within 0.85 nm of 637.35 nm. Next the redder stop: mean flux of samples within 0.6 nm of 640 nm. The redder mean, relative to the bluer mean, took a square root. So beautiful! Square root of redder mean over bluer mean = 0.99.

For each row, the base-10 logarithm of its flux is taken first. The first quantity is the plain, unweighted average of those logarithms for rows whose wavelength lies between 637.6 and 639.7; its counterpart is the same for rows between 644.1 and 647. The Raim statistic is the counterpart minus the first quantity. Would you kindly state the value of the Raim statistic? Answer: -0.011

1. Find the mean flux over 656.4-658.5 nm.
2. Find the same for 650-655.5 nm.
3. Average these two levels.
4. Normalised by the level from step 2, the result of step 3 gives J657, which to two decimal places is 0.96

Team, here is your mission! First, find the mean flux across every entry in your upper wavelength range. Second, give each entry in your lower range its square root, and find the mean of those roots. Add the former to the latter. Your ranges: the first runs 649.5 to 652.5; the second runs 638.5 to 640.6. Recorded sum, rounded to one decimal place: 70.1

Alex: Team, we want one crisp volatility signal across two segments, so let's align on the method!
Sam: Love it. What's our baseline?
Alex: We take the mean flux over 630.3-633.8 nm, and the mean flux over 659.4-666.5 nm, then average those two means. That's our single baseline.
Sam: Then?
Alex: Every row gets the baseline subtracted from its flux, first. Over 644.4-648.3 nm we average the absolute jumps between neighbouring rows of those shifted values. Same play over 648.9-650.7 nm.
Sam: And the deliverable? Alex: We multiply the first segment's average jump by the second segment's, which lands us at 5.4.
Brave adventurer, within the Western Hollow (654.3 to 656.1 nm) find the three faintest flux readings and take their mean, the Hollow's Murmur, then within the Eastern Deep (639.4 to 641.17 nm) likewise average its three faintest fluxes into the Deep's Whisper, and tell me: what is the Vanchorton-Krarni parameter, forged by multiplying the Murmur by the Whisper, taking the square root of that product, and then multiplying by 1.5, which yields 86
